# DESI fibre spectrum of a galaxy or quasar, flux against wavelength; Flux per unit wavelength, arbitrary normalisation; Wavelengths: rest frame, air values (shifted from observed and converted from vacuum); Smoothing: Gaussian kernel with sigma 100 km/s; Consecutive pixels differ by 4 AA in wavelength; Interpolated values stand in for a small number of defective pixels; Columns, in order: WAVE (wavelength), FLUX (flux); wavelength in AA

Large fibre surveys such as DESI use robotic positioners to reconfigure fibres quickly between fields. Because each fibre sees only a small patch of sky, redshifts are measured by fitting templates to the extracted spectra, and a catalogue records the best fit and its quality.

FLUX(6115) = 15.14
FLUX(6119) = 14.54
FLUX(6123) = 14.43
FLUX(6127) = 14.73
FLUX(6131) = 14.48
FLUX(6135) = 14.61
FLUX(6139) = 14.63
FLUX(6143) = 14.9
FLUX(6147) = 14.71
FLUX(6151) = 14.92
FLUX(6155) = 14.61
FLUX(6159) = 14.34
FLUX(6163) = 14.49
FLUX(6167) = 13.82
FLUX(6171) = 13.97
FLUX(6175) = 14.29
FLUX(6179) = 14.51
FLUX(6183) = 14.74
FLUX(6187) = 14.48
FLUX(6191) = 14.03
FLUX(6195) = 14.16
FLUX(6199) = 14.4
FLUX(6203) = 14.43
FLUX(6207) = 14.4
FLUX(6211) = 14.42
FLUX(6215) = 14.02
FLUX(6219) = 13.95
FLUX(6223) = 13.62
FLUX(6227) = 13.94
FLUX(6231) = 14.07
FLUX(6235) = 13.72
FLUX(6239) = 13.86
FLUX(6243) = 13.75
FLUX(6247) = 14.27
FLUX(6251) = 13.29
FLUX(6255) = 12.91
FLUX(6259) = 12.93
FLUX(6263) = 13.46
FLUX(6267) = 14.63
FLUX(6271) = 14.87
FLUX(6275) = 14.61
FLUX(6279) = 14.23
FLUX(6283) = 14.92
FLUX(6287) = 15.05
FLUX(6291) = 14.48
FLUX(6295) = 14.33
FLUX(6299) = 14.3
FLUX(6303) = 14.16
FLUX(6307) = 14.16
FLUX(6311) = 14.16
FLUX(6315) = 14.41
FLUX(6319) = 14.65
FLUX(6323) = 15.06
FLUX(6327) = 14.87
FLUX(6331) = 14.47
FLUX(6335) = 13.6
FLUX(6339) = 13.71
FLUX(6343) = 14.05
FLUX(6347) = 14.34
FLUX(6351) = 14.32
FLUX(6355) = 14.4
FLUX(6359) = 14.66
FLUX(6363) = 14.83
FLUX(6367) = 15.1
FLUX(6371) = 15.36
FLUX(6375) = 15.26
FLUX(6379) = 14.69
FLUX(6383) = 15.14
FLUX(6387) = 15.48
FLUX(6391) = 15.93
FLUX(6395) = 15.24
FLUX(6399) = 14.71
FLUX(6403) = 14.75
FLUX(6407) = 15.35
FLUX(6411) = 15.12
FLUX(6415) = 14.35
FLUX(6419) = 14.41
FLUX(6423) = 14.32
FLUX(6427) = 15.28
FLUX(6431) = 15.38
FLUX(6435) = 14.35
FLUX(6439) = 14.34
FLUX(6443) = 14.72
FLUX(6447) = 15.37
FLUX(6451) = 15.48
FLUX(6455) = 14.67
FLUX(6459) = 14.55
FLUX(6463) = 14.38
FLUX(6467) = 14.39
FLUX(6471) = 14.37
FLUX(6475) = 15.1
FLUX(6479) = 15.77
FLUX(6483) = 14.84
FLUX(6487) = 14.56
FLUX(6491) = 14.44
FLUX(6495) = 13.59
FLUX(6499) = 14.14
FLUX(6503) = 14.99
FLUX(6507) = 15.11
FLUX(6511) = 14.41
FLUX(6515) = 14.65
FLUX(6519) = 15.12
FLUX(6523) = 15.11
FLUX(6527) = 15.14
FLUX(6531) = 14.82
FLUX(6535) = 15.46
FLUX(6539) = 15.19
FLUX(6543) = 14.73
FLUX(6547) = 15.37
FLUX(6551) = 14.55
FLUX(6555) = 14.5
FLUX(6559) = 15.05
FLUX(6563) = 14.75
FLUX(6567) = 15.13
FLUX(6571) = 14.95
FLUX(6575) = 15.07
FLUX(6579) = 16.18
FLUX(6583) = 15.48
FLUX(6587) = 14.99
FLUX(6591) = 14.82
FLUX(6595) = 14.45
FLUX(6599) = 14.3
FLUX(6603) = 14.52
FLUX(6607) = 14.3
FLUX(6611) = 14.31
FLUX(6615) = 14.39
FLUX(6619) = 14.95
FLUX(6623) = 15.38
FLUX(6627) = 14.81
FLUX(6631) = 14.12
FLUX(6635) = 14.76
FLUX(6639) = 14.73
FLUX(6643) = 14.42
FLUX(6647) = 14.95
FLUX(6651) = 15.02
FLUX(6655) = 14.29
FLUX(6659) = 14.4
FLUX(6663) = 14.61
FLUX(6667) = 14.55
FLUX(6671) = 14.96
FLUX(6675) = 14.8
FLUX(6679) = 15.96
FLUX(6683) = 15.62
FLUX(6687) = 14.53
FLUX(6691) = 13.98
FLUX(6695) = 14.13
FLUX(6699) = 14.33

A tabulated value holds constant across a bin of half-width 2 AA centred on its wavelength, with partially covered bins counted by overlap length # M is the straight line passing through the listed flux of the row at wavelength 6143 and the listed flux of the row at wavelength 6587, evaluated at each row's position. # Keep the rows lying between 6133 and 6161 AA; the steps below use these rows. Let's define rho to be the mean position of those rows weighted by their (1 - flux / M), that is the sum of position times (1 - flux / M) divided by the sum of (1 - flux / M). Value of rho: 6149.1 AA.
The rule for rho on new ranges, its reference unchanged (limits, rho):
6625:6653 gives 6635.5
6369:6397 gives 6385.8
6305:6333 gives 6314.7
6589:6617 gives 6604.6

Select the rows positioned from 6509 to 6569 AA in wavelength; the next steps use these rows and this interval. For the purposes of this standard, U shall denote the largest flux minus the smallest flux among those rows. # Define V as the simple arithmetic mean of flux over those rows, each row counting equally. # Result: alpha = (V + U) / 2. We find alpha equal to 7.99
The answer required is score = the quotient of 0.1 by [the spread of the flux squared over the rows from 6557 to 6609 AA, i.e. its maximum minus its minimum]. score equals 0.0017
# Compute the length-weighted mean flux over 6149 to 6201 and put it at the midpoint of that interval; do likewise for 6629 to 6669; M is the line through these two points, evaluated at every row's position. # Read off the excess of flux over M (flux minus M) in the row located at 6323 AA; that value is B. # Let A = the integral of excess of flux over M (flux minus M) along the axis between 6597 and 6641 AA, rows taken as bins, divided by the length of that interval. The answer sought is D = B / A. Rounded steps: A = 0.03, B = 0.6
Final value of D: 23.9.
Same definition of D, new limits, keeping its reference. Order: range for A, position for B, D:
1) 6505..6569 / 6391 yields 3.6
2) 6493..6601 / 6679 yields 3.9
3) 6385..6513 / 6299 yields -0.4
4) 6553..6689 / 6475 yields 2.4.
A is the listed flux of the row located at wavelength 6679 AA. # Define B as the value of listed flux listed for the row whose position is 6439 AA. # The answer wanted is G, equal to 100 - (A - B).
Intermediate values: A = 15.96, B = 14.34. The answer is 98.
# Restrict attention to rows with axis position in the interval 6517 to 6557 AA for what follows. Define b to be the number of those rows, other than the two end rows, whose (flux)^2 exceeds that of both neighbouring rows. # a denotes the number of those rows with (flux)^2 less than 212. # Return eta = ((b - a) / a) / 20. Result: 0.025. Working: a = 2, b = 3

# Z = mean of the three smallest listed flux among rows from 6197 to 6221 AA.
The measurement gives 14.1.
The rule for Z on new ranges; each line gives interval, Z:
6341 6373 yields 14.2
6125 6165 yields 14.4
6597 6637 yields 14.2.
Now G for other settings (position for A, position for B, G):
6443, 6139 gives 100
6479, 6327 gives 99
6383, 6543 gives 100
